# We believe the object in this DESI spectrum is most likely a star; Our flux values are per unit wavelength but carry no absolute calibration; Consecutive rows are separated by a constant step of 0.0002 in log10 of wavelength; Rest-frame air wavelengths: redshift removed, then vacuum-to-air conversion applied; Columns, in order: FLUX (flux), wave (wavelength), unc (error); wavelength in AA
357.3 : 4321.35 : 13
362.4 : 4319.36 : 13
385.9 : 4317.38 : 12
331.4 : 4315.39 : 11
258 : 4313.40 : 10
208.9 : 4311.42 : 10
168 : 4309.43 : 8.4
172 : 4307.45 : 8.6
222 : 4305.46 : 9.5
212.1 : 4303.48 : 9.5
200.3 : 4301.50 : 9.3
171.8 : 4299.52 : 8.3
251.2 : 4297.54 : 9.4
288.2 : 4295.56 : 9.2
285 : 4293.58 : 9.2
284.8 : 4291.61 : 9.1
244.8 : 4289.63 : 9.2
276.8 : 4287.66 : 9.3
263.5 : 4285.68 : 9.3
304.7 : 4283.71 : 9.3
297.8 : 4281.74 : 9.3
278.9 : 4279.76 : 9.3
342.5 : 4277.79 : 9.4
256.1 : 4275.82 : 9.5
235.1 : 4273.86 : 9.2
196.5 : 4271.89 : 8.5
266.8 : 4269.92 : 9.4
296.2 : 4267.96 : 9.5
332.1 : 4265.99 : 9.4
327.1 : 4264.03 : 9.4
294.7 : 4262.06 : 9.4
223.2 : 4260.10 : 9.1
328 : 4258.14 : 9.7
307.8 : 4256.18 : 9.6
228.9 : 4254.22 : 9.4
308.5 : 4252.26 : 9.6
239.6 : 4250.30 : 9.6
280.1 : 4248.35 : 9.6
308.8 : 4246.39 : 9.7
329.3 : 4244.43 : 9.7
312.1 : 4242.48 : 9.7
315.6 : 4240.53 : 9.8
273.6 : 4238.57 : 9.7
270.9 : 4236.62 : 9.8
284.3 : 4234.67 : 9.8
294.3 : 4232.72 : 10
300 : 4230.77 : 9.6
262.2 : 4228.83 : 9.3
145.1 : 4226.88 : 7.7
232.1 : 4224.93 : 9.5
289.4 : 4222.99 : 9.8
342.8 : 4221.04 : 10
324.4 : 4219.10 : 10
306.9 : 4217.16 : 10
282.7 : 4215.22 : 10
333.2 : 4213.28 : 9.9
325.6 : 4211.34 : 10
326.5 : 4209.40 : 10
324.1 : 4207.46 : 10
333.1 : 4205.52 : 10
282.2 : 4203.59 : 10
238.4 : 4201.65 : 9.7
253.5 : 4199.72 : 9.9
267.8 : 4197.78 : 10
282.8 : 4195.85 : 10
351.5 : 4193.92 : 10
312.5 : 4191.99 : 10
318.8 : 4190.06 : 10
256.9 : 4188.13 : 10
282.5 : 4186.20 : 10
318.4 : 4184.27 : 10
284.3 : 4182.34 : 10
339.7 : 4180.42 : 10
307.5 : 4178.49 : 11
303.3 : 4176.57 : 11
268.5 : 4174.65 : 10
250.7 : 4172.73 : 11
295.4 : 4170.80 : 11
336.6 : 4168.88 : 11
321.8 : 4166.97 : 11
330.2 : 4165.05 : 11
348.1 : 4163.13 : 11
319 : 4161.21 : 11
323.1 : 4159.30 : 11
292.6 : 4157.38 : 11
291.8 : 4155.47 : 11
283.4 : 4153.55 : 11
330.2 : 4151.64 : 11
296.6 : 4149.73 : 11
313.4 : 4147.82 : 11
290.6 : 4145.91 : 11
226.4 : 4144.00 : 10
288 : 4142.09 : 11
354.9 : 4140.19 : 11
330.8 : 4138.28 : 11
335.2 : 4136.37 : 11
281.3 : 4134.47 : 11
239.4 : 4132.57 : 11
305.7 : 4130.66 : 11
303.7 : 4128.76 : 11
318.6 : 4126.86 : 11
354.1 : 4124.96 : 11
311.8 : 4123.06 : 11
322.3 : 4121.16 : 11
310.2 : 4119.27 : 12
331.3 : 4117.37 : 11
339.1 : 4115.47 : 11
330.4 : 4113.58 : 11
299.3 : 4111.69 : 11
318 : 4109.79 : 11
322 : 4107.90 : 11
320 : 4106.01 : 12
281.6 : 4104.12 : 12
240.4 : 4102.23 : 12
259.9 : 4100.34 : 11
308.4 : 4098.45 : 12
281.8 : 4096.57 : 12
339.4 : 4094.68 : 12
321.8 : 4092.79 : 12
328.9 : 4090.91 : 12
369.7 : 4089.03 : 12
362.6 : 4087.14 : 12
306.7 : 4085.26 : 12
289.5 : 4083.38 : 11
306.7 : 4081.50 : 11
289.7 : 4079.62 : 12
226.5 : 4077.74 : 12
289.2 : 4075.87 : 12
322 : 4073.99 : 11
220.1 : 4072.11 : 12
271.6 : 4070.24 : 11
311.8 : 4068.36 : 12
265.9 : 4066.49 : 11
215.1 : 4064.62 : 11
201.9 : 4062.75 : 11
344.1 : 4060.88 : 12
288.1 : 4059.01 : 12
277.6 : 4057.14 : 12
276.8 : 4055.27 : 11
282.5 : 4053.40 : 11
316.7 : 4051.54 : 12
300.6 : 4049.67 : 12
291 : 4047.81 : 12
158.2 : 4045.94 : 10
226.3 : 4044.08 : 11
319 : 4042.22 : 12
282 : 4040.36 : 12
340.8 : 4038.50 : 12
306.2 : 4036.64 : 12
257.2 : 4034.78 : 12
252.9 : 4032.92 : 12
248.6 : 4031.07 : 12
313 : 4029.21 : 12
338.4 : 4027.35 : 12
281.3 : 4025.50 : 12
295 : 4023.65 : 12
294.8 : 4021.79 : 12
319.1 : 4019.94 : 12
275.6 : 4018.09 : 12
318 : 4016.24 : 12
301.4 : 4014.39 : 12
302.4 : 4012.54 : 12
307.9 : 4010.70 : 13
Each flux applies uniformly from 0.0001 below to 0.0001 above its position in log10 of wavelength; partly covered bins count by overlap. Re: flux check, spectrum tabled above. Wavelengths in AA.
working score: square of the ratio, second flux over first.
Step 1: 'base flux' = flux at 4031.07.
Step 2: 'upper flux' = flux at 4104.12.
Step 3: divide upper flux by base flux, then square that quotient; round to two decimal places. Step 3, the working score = 1.28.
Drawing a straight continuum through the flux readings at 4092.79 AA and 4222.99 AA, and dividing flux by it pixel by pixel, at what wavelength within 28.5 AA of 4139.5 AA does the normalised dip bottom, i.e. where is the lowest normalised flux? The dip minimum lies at 4144.00 AA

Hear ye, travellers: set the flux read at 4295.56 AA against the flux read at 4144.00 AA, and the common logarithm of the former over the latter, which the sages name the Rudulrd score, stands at 0.10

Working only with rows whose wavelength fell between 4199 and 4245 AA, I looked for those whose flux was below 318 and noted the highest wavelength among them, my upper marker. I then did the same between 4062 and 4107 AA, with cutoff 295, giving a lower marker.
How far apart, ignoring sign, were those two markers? 138.4 AA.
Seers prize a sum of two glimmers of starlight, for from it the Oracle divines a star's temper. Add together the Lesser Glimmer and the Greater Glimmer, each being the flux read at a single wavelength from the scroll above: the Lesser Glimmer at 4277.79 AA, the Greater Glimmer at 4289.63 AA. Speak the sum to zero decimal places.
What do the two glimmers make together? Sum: 587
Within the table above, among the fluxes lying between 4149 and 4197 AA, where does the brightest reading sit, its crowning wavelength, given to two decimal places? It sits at 4193.92 AA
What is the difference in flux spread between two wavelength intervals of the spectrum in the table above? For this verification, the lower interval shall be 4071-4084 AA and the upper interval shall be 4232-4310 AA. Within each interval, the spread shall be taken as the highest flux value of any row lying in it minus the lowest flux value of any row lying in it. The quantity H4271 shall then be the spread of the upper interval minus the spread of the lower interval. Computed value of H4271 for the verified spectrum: 73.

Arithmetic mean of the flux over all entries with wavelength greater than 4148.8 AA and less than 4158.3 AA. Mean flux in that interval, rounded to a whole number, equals 299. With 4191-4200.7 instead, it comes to 294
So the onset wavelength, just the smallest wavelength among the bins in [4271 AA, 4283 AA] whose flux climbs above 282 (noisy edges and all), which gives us 4277.79 AA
